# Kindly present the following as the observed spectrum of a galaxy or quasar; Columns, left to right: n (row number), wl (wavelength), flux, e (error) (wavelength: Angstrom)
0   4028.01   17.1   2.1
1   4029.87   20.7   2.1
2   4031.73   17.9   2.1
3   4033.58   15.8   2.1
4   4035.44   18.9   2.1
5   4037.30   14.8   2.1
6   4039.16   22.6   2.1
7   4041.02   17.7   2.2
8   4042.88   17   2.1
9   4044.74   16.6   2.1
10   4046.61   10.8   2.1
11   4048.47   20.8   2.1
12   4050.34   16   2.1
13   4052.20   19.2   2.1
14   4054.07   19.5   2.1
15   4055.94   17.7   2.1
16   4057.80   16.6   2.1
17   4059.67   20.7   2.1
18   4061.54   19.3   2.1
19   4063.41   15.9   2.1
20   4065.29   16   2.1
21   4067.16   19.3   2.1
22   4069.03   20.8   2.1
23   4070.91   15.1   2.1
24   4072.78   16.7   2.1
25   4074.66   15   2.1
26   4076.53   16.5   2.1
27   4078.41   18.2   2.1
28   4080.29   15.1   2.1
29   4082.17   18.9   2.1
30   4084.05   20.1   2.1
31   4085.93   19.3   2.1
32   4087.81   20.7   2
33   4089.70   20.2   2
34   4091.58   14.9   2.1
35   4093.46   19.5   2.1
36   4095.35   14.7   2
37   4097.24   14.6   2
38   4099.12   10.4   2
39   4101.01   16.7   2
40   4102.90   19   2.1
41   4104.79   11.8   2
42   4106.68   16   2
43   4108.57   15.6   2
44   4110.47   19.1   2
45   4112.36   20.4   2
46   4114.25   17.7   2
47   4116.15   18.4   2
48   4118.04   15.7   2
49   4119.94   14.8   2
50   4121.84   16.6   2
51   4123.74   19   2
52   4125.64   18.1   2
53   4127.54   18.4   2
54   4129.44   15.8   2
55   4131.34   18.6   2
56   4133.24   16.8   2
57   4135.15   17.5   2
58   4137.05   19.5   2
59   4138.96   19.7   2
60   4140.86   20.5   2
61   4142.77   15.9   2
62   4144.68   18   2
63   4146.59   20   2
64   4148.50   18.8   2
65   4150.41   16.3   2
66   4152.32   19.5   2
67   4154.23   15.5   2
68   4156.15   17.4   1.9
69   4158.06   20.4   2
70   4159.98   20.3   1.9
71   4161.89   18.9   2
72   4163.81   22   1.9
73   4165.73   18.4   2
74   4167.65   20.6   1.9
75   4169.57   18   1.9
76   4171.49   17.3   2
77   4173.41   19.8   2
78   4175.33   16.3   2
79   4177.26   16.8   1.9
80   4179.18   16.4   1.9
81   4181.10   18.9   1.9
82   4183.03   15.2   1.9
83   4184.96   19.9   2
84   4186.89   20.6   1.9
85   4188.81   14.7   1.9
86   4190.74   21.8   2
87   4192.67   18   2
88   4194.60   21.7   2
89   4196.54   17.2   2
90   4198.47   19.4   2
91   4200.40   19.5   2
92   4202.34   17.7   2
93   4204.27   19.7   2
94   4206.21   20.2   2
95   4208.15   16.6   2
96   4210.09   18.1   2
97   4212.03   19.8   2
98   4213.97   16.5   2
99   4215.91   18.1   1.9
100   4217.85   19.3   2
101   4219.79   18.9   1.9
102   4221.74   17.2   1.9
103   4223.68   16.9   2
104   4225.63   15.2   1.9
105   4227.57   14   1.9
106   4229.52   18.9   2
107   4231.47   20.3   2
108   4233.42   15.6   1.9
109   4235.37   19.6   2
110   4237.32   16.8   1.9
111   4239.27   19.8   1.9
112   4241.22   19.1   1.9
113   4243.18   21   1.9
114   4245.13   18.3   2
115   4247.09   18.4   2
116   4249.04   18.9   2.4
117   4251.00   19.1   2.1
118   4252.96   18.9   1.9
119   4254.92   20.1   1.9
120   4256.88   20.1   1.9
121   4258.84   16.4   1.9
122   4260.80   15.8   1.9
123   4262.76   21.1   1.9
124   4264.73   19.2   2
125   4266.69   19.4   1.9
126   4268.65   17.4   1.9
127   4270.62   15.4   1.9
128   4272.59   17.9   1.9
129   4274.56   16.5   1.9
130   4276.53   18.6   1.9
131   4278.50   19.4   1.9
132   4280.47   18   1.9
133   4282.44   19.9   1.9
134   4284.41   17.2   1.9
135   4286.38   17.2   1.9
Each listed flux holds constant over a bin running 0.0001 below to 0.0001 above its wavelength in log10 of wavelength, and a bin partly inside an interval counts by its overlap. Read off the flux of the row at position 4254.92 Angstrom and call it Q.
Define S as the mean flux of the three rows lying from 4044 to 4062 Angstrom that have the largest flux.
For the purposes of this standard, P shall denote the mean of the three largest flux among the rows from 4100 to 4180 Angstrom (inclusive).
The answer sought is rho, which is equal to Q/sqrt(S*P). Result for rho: 0.97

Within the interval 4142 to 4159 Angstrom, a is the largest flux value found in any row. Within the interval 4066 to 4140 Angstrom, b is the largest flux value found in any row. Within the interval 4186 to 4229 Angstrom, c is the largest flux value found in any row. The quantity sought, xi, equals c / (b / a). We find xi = 21.4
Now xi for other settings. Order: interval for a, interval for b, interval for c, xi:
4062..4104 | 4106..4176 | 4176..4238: 20.6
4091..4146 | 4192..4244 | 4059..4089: 19.6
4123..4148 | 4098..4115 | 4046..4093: 20.9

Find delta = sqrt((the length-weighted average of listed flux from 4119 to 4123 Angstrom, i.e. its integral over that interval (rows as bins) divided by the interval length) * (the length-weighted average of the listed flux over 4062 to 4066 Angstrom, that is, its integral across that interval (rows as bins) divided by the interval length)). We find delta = 16.1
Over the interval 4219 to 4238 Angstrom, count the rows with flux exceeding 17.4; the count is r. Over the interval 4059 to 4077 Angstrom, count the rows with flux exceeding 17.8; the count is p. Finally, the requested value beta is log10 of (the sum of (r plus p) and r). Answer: 1.08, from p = 4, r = 4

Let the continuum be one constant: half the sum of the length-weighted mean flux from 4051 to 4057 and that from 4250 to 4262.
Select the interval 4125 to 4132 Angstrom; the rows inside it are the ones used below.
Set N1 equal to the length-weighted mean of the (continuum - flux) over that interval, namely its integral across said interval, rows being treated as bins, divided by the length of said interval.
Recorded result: 0.9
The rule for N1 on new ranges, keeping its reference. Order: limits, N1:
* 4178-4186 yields 0.9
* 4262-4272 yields 0.1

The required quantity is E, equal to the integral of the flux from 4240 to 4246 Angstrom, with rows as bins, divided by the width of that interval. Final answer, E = 19.50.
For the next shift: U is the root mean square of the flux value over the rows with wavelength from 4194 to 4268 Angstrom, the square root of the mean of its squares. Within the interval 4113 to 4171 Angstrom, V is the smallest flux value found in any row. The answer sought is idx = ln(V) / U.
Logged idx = 0.145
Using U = 18.6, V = 14.8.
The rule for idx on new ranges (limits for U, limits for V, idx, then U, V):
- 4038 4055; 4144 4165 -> 0.152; 18.1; 15.5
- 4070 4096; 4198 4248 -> 0.150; 17.6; 14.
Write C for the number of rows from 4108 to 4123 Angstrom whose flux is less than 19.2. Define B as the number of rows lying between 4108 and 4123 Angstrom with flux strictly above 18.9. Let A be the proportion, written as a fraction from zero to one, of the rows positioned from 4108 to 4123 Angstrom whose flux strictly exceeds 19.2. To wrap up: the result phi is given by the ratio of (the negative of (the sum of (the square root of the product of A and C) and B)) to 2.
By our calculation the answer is -1.47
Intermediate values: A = 0.1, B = 2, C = 7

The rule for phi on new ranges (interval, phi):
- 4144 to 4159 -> -2.18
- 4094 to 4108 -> -0.50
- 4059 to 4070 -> -2.58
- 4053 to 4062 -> -2.05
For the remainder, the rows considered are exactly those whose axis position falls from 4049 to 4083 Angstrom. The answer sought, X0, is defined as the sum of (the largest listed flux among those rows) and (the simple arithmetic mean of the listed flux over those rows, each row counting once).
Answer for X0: 38.4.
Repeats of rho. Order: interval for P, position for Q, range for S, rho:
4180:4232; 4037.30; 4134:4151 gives 0.71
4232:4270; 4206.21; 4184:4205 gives 0.96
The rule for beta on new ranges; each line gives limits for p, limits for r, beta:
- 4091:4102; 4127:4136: 0.85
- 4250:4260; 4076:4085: 1.00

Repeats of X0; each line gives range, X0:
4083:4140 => 38.0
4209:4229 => 37.2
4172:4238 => 39.9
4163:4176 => 40.9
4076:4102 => 37.8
